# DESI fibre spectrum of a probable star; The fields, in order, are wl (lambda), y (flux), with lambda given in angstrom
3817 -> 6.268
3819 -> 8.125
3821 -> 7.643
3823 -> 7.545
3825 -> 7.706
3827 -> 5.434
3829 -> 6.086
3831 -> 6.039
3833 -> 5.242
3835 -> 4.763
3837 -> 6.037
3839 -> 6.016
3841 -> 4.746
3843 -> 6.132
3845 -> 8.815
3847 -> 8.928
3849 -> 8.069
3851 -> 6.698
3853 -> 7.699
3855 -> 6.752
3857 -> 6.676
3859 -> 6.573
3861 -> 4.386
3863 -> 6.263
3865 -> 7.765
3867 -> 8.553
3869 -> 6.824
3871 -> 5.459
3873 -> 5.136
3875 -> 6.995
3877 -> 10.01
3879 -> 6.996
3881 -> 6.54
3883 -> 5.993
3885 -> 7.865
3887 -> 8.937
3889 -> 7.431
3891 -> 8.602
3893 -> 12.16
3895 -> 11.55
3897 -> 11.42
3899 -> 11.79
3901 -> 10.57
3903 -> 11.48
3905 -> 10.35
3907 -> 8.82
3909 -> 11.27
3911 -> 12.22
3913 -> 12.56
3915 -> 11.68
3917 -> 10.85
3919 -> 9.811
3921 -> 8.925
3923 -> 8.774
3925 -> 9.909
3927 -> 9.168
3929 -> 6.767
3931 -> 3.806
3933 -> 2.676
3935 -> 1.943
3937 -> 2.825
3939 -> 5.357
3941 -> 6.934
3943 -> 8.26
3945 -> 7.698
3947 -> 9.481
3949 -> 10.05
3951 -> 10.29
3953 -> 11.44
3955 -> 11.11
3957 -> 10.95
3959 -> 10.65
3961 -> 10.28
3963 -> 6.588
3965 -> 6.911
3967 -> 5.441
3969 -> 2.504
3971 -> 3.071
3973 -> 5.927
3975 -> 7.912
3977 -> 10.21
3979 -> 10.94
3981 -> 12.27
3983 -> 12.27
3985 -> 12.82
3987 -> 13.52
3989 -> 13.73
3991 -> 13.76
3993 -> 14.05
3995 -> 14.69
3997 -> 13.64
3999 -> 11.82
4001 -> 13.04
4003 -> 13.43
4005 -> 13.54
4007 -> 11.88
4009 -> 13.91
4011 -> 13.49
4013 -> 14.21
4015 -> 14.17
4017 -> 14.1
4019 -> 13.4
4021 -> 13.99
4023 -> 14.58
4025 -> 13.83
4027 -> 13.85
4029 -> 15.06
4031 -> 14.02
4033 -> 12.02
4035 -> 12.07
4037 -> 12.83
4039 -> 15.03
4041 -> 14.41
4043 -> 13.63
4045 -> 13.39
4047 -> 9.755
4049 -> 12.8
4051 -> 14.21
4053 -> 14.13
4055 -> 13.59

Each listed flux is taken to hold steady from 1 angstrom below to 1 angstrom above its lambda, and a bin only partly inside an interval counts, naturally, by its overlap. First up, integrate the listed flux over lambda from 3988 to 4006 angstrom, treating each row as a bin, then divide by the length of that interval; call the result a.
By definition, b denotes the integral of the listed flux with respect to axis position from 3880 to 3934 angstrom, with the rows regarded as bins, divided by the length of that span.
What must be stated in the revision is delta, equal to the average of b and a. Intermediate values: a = 13.5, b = 9.3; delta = 11.4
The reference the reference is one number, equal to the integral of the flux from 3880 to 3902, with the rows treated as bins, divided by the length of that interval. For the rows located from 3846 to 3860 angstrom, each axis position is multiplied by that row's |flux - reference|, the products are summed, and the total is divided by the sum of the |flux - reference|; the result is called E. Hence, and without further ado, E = 3854.4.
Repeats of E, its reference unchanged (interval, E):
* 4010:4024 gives 4017.1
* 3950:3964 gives 3957.5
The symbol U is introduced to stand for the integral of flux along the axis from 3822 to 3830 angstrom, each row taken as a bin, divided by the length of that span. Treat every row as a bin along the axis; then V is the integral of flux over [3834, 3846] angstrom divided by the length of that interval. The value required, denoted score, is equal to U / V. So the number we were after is 1.1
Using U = 6.7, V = 6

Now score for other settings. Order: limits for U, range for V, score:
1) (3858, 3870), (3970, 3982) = 0.8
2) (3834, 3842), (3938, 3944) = 0.8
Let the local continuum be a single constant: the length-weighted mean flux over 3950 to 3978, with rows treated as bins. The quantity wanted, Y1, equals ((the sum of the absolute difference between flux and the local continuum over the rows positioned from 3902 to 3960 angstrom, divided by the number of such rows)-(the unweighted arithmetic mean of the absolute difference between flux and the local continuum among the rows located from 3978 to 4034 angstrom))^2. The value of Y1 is 7.6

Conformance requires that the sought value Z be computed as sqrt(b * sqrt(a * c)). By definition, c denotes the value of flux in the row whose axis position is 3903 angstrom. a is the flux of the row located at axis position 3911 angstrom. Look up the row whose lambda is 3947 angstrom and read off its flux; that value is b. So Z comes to 10.6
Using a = 12.22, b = 9.481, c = 11.48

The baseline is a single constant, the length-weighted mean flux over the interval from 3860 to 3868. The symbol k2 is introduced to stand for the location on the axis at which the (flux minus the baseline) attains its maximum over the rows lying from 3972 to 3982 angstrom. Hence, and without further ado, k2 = 3981 angstrom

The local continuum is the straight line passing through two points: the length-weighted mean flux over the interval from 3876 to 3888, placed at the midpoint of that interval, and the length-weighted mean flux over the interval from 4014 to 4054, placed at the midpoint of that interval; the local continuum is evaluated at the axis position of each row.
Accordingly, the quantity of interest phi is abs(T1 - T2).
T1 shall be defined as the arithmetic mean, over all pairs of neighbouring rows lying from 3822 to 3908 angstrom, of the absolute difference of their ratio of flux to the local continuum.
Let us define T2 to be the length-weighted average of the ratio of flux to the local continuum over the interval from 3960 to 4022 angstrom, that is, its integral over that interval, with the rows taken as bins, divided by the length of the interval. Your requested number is 0.78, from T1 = 0.17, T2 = 0.94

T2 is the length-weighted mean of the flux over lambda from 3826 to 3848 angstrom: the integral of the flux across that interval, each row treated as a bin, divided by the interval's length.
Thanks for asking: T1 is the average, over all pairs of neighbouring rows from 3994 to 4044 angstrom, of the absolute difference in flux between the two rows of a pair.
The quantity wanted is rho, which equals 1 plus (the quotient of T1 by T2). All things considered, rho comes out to 1.14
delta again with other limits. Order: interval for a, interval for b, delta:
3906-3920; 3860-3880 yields 8.9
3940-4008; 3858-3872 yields 8.4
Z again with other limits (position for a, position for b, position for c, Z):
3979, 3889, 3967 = 7.6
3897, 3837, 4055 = 8.7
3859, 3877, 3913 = 9.5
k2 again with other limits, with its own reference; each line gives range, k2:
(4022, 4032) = 4029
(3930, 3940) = 3939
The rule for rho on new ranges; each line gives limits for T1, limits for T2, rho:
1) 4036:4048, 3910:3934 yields 1.17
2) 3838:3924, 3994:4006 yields 1.09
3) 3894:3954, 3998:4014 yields 1.09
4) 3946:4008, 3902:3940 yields 1.12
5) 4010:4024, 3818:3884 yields 1.07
